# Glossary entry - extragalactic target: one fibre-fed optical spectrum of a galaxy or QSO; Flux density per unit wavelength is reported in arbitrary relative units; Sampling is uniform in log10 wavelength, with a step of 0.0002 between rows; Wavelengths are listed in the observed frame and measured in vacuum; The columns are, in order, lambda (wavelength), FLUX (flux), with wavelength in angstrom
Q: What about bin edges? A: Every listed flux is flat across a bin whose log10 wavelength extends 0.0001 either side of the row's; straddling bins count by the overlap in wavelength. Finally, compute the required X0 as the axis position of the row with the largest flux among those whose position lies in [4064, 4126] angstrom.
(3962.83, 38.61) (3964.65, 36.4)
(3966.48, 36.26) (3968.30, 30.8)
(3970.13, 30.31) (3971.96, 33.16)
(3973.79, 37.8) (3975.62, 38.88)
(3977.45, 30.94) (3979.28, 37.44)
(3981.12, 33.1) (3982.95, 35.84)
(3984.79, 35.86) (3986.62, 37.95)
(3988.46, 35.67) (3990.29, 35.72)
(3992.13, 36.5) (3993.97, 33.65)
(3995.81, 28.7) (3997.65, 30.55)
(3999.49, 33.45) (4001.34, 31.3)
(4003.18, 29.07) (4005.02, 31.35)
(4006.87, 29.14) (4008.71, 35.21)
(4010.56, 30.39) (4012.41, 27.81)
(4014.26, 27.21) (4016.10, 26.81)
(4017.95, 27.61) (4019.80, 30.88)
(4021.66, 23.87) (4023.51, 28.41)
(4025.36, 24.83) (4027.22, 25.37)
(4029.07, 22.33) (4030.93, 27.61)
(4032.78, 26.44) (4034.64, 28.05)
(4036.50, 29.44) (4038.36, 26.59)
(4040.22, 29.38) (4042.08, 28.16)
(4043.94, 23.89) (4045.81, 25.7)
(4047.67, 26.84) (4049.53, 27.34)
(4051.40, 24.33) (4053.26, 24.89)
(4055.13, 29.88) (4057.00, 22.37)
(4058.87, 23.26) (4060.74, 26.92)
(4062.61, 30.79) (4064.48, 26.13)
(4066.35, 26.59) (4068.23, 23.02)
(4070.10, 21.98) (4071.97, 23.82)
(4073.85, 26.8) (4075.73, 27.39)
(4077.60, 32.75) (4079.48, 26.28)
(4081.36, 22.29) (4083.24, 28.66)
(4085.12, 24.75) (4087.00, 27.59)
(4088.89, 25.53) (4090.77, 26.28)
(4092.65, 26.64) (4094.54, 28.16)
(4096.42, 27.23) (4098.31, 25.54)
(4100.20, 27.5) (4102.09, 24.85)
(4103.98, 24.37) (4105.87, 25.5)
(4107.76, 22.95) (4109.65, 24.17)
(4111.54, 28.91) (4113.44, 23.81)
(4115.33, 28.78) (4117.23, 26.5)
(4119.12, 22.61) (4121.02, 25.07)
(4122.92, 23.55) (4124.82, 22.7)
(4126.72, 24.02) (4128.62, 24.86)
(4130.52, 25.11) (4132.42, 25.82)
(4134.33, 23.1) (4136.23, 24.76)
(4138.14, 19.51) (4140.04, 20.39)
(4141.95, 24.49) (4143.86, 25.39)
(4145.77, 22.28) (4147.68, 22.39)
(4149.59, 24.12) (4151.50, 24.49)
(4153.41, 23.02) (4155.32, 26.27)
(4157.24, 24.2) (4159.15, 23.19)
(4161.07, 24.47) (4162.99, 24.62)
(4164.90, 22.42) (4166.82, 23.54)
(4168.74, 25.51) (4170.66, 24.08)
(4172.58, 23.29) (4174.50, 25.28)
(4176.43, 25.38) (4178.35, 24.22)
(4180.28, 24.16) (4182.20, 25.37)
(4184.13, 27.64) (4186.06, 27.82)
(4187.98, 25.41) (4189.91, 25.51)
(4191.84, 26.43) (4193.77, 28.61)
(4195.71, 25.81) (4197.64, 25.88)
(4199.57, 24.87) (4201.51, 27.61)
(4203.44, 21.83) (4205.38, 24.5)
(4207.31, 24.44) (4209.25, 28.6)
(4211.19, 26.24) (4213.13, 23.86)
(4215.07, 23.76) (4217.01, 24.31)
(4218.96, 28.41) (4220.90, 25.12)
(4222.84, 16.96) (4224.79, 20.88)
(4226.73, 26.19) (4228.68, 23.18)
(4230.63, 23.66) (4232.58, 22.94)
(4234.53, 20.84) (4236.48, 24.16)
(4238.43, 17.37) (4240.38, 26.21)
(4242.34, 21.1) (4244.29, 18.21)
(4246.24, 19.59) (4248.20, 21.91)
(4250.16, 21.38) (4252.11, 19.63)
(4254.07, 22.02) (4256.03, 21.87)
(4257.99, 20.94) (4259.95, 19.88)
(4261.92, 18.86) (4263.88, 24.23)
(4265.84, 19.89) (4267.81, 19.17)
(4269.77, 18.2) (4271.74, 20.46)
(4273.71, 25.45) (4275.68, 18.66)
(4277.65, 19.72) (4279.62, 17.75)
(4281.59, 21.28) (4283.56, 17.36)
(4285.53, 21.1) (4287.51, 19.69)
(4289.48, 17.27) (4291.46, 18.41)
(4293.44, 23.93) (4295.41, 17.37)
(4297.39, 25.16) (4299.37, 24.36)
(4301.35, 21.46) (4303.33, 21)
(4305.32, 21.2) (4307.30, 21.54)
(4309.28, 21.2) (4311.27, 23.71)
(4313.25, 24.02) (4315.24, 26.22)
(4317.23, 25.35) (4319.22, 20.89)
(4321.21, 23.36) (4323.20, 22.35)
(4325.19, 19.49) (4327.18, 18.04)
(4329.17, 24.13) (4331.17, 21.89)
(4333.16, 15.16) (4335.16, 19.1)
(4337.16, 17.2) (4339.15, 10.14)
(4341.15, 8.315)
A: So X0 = 4077.60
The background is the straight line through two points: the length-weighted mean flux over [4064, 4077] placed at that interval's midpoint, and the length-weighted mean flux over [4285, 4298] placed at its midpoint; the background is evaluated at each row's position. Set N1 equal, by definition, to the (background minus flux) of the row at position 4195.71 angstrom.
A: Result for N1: -3.4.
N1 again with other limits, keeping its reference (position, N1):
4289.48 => 3.0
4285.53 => -0.7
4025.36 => 1.5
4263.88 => -3.3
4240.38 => -4.8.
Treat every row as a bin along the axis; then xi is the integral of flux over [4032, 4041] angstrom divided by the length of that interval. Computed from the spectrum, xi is 28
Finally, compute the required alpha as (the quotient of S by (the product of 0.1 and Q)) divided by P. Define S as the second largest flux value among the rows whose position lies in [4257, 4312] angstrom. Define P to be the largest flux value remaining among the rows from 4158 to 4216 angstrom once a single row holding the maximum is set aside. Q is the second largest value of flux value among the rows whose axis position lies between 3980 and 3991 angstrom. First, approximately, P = 28.6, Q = 35.86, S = 25.16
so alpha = 0.25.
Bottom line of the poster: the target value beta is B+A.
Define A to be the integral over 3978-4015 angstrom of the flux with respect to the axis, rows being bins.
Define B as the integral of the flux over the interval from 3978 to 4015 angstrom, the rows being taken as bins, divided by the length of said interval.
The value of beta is 1246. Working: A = 1213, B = 33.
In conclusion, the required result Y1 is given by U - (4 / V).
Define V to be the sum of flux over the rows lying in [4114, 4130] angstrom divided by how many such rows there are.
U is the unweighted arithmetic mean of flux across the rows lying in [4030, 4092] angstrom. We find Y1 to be 26.3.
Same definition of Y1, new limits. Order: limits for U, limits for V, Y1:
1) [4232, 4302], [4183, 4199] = 20.6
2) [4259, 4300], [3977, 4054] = 20.3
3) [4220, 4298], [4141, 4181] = 20.8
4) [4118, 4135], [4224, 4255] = 23.9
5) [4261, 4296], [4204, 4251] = 19.8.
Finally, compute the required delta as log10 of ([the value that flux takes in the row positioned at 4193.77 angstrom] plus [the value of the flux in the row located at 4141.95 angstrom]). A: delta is 1.73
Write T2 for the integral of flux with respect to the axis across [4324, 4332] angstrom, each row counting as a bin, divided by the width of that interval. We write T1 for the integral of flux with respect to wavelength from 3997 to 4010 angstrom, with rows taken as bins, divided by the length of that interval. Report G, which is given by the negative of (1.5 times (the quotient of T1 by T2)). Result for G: -2.3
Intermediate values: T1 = 31.4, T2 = 20.9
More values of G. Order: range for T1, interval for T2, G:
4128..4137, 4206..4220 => -1.4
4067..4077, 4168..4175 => -1.5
